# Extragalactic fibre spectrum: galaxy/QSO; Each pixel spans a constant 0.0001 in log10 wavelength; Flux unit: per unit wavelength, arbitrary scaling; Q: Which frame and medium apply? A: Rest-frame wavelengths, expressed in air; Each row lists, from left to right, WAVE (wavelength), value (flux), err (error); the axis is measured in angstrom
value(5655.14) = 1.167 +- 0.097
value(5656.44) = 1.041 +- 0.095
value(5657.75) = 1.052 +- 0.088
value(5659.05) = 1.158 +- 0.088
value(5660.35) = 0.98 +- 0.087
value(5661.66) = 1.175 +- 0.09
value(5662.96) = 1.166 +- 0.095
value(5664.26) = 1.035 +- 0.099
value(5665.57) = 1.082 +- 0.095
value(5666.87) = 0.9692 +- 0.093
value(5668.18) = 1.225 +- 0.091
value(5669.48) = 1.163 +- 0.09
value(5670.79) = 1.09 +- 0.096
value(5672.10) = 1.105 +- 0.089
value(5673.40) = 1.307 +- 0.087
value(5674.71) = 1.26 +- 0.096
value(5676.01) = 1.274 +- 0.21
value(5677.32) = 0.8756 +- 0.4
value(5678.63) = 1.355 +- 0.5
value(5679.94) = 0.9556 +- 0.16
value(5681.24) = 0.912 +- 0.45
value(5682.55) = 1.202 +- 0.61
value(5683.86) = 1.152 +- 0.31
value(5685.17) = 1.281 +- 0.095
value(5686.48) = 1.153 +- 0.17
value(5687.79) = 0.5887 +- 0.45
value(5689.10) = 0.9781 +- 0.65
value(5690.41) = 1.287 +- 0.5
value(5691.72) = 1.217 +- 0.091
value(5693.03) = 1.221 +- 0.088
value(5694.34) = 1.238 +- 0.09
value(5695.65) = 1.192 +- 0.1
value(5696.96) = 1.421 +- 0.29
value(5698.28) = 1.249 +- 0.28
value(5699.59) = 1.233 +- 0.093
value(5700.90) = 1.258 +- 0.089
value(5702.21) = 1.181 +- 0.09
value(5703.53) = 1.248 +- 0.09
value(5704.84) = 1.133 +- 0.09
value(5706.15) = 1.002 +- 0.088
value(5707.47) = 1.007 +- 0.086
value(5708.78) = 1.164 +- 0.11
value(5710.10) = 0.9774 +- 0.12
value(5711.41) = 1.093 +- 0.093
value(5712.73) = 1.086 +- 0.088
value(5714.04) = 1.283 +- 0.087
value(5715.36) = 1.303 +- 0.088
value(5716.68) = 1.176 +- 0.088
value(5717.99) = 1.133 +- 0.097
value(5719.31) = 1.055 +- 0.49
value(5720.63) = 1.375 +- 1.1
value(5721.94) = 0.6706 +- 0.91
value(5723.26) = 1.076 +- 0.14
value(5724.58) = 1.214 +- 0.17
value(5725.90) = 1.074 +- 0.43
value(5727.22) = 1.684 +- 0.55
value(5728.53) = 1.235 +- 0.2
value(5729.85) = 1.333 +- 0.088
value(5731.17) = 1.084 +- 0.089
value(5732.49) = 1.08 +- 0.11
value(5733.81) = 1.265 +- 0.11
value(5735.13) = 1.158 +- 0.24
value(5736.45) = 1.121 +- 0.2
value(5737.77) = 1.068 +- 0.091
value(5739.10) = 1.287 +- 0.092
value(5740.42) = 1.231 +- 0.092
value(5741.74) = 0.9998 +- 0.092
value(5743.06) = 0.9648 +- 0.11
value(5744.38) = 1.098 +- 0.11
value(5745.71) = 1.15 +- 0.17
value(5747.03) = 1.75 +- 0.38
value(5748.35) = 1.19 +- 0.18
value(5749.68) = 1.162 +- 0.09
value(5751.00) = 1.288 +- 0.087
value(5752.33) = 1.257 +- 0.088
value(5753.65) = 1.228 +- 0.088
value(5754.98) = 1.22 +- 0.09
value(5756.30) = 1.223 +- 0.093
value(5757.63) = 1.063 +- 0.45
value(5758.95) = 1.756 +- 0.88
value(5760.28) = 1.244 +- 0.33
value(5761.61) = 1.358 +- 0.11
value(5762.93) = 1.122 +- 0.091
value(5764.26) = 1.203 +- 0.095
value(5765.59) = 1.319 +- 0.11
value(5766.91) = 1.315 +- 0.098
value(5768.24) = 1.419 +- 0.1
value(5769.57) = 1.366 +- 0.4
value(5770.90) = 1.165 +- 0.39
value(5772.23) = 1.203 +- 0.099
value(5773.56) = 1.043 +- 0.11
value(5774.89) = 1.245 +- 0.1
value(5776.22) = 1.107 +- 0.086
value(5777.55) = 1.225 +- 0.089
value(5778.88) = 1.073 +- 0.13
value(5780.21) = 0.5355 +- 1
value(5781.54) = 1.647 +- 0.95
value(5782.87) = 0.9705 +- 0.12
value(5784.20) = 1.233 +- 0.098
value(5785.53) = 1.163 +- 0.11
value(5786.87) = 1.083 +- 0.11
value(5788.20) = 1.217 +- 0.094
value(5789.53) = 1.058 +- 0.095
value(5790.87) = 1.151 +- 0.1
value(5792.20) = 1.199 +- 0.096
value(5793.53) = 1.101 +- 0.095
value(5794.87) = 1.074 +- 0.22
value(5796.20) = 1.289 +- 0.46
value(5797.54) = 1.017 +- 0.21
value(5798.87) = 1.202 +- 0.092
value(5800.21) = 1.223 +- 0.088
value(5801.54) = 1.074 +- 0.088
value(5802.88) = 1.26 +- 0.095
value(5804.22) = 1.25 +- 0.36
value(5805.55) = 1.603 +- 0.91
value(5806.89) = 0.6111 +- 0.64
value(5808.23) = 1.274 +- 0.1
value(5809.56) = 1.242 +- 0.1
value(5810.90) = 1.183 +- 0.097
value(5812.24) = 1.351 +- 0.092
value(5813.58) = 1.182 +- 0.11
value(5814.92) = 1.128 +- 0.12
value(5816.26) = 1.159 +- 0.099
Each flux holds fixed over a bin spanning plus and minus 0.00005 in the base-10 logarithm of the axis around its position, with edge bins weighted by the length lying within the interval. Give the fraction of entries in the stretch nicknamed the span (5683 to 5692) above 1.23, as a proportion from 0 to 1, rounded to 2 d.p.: 0.29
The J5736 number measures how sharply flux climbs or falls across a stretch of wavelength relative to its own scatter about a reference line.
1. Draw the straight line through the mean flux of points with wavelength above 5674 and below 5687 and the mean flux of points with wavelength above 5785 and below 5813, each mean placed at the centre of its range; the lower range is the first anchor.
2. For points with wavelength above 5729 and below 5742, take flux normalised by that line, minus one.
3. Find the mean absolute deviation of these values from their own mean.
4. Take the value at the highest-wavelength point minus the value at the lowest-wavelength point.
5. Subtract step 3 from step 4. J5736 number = -0.37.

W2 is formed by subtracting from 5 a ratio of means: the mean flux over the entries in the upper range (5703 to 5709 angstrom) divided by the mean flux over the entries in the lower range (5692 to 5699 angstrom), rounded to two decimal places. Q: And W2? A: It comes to 4.12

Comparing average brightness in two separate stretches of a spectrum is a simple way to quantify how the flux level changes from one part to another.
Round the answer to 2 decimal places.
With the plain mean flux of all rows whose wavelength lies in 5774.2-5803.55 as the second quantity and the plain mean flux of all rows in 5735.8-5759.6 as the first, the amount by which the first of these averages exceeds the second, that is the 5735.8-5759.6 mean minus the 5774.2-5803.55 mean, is 0.08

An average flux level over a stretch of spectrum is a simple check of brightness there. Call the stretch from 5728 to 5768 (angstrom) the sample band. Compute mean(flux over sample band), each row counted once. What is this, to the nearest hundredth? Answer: 1.23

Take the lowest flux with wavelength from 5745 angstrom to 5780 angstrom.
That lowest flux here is 1.043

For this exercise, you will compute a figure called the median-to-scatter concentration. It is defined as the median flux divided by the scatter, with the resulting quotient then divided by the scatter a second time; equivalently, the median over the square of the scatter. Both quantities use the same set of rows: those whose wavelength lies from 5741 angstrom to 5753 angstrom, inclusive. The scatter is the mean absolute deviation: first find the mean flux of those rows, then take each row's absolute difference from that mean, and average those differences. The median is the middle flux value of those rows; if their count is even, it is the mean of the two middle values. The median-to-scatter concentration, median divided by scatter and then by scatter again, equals 52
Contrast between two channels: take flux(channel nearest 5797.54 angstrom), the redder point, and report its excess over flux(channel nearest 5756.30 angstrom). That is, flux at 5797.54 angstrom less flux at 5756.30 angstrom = -0.21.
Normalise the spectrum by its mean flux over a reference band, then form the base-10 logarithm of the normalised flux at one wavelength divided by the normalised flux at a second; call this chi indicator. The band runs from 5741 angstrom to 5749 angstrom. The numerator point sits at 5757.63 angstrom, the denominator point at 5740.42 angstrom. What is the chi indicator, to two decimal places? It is -0.06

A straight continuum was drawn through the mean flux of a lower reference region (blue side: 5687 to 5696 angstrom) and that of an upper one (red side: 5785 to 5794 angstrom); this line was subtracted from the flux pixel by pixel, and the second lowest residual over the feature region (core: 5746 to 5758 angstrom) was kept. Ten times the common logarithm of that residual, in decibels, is -14.2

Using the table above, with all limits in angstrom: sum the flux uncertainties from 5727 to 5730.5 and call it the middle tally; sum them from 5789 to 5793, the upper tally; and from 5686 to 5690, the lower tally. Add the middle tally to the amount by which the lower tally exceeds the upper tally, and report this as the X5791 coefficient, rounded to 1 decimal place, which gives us 1.8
